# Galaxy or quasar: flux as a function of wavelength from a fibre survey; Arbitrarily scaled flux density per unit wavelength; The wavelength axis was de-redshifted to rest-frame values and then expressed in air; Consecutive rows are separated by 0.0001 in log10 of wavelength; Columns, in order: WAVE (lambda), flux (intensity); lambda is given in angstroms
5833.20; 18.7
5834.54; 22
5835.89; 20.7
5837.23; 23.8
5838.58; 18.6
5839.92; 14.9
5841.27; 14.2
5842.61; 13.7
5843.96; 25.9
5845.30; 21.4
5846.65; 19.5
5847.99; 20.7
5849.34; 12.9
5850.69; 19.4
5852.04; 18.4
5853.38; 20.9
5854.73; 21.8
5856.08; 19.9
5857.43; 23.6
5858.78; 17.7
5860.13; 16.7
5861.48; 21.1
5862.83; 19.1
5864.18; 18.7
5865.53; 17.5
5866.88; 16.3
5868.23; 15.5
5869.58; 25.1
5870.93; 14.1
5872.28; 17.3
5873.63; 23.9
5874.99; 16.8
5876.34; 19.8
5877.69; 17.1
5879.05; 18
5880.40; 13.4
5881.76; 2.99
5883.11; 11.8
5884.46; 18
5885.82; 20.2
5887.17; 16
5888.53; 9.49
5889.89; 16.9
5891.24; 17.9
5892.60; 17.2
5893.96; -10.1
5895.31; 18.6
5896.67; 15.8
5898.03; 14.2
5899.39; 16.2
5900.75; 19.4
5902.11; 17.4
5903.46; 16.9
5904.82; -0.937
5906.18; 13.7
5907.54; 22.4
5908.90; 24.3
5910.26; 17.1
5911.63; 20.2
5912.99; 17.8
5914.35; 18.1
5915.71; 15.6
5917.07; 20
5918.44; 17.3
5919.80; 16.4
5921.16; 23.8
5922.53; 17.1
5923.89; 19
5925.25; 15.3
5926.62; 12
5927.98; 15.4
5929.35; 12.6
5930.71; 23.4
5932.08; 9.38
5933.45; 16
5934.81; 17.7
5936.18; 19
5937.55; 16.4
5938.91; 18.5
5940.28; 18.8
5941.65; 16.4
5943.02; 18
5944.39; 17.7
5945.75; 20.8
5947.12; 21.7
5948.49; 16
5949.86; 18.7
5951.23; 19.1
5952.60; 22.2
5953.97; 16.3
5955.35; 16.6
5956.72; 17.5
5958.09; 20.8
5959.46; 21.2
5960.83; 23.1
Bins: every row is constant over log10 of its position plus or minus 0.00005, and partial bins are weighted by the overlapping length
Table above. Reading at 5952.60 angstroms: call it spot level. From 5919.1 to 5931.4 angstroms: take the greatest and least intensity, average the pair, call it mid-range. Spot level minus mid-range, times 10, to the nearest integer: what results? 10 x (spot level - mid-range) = 43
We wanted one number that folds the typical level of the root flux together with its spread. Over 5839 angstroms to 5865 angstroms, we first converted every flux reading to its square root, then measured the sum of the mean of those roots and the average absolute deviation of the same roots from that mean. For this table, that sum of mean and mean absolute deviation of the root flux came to 4.64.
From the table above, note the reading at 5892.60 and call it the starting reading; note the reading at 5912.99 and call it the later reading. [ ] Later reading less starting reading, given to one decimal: 0.6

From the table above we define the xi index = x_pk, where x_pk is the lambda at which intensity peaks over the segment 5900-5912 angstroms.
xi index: 5908.90 angstroms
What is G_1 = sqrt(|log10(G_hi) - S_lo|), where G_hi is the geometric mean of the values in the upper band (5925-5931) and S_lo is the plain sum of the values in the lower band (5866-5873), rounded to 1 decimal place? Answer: 9.3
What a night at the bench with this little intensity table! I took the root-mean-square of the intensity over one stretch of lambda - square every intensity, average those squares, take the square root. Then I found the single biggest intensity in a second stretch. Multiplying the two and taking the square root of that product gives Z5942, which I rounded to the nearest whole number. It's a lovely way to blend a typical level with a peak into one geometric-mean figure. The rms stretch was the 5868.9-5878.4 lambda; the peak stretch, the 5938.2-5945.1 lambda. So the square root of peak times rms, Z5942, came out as 19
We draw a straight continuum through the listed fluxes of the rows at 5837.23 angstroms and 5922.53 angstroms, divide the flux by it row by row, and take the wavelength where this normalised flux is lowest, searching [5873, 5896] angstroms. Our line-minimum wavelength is 5893.96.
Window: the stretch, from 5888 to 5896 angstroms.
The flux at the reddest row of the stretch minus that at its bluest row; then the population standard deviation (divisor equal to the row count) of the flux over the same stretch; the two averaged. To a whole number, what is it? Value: 10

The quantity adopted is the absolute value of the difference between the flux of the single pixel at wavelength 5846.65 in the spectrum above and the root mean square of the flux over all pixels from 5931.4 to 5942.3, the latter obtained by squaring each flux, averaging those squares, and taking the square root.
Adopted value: 3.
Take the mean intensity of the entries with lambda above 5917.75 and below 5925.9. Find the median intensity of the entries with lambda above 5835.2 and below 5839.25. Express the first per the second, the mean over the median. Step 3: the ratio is 0.88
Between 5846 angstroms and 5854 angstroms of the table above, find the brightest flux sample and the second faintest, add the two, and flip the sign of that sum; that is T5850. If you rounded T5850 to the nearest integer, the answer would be -39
